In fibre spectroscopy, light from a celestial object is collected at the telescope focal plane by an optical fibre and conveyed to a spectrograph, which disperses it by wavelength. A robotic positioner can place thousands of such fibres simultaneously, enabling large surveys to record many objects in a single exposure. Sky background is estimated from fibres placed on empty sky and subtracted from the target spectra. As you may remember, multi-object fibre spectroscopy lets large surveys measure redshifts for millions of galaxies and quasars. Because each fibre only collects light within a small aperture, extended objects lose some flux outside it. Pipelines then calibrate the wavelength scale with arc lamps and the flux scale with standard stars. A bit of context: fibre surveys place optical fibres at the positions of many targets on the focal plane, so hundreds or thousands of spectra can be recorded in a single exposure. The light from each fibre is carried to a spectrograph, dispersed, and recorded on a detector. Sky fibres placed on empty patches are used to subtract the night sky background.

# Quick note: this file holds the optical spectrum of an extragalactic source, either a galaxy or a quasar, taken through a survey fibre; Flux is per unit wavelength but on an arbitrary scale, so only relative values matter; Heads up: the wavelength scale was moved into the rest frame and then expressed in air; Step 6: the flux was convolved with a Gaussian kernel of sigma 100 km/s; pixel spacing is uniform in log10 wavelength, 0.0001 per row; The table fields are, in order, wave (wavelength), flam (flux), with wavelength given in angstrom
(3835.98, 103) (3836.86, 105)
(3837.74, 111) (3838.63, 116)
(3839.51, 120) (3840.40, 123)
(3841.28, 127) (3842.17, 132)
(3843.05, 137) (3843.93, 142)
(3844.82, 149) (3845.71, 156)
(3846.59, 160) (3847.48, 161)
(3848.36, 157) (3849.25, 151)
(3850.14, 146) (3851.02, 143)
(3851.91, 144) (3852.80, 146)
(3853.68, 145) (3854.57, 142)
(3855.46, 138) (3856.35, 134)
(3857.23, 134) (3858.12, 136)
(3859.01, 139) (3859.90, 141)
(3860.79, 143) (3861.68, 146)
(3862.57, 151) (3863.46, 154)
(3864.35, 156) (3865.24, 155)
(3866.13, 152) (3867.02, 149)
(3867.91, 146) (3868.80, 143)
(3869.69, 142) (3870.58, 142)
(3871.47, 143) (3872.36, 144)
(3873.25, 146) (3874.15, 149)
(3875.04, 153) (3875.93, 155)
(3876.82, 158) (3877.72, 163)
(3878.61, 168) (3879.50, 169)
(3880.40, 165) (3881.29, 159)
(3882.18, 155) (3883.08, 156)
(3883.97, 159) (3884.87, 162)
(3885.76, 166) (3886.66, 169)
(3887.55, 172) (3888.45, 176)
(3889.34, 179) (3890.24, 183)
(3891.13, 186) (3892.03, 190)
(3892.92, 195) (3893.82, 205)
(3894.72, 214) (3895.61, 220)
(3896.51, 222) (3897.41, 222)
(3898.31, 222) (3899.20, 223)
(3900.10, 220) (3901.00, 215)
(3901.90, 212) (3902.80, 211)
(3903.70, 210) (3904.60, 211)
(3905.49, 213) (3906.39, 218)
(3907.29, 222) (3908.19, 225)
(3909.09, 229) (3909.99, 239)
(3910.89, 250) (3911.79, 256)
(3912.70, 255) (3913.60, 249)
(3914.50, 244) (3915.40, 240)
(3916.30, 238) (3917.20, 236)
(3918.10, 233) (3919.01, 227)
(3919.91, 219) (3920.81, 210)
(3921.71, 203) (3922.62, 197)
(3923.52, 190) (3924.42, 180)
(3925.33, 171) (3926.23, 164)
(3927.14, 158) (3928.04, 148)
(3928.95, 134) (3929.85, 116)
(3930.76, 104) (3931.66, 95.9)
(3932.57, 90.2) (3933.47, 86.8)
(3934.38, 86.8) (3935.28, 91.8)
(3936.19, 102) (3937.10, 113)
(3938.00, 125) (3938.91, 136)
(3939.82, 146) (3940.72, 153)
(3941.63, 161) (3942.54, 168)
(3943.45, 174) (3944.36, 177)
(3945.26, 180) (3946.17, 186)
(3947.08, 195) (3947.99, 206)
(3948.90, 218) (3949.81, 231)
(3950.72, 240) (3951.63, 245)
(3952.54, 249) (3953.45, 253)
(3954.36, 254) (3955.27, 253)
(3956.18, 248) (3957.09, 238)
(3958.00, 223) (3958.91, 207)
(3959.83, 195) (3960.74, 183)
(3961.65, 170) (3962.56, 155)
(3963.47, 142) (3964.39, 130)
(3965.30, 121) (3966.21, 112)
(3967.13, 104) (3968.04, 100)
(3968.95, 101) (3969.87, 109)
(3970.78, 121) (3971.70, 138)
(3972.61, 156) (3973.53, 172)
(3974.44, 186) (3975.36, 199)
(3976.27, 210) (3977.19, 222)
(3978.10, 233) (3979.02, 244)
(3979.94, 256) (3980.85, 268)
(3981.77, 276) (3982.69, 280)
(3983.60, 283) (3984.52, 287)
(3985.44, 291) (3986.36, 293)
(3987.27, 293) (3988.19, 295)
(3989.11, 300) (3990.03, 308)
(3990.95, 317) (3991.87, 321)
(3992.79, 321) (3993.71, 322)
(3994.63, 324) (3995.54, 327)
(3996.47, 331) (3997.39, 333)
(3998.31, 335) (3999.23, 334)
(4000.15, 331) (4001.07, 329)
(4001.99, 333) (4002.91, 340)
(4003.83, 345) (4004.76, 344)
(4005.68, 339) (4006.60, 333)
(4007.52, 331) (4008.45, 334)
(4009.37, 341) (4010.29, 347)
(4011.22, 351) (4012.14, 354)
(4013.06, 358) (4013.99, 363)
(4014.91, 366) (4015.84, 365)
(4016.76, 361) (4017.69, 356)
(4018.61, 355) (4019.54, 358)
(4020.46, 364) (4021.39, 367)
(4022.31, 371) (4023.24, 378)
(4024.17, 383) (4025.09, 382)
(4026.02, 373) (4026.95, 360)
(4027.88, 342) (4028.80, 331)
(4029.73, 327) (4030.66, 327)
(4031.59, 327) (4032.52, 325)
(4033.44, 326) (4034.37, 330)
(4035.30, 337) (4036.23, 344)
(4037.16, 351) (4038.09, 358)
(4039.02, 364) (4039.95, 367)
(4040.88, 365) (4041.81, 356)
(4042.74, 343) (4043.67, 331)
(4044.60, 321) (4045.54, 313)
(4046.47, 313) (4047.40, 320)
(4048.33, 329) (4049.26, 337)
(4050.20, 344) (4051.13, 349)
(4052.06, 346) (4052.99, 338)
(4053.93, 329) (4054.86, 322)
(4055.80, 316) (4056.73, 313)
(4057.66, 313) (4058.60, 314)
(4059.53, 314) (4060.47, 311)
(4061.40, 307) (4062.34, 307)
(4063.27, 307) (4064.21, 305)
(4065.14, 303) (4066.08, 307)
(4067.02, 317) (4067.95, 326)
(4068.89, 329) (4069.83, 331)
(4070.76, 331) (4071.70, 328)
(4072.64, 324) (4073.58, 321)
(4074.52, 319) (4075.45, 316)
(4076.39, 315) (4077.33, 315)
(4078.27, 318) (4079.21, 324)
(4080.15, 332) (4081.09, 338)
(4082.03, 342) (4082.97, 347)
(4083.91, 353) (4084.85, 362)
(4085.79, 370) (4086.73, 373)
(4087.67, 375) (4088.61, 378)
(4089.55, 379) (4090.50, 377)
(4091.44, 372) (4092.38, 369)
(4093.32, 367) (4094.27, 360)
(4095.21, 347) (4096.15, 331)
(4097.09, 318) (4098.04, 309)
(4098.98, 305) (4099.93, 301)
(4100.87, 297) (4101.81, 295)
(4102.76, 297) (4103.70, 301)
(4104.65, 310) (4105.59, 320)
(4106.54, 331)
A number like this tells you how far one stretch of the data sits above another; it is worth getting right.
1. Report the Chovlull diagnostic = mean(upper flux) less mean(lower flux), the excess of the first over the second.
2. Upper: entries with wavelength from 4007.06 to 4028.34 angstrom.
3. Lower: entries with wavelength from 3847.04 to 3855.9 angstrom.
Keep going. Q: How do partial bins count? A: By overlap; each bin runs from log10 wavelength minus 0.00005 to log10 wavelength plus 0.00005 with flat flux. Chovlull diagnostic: 212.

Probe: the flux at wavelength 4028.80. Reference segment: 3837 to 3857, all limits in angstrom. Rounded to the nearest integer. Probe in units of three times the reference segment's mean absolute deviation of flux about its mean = 10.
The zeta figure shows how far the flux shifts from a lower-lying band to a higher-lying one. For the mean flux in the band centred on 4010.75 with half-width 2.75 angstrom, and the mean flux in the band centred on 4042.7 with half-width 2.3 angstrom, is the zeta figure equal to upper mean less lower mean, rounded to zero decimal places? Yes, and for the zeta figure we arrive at -4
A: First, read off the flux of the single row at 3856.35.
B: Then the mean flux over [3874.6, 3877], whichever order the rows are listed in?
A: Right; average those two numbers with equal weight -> 145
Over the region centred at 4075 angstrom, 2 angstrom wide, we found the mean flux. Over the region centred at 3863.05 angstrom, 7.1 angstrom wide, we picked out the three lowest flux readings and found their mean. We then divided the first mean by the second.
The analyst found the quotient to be 2.2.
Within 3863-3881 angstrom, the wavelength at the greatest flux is 3879.50 angstrom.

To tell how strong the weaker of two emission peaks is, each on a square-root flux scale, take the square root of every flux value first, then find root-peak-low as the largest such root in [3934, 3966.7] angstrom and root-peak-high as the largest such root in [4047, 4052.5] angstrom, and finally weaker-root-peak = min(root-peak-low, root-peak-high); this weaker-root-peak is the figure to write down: 15.9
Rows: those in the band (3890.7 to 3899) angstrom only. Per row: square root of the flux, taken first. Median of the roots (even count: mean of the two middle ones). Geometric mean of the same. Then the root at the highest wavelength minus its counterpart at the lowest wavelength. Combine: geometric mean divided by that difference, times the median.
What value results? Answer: 167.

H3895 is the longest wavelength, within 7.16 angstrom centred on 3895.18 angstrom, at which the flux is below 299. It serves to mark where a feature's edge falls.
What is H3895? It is 3898.31 angstrom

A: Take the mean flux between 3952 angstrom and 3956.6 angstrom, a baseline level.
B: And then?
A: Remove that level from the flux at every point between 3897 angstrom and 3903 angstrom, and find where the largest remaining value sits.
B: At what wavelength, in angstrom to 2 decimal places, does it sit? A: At 3899.20 angstrom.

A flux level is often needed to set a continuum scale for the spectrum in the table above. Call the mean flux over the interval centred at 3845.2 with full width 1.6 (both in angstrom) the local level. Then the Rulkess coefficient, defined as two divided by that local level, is 0.013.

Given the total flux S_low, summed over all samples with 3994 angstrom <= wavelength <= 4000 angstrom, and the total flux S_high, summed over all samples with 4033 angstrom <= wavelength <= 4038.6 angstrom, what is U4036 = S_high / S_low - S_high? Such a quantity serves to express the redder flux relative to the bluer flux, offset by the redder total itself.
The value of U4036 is -2045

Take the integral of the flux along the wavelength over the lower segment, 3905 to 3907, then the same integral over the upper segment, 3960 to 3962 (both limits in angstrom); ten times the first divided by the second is 12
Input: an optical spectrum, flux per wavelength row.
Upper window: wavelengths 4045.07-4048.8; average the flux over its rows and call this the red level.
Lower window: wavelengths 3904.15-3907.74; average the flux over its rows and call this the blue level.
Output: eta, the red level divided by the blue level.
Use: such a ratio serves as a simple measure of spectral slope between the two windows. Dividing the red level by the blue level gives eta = 1.5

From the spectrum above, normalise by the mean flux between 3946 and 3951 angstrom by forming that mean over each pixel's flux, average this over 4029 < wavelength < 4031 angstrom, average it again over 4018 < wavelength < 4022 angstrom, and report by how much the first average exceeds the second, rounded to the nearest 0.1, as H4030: 0.1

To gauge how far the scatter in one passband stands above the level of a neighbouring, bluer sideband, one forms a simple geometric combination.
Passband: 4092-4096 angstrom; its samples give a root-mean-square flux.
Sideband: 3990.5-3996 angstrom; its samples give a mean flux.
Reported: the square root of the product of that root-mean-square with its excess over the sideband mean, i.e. 118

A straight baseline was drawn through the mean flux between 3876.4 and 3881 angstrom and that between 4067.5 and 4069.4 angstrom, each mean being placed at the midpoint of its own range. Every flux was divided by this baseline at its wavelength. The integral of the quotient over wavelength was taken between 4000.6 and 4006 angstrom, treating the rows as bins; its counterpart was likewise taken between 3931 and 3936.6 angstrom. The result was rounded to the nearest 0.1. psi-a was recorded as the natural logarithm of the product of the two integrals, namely 2.8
